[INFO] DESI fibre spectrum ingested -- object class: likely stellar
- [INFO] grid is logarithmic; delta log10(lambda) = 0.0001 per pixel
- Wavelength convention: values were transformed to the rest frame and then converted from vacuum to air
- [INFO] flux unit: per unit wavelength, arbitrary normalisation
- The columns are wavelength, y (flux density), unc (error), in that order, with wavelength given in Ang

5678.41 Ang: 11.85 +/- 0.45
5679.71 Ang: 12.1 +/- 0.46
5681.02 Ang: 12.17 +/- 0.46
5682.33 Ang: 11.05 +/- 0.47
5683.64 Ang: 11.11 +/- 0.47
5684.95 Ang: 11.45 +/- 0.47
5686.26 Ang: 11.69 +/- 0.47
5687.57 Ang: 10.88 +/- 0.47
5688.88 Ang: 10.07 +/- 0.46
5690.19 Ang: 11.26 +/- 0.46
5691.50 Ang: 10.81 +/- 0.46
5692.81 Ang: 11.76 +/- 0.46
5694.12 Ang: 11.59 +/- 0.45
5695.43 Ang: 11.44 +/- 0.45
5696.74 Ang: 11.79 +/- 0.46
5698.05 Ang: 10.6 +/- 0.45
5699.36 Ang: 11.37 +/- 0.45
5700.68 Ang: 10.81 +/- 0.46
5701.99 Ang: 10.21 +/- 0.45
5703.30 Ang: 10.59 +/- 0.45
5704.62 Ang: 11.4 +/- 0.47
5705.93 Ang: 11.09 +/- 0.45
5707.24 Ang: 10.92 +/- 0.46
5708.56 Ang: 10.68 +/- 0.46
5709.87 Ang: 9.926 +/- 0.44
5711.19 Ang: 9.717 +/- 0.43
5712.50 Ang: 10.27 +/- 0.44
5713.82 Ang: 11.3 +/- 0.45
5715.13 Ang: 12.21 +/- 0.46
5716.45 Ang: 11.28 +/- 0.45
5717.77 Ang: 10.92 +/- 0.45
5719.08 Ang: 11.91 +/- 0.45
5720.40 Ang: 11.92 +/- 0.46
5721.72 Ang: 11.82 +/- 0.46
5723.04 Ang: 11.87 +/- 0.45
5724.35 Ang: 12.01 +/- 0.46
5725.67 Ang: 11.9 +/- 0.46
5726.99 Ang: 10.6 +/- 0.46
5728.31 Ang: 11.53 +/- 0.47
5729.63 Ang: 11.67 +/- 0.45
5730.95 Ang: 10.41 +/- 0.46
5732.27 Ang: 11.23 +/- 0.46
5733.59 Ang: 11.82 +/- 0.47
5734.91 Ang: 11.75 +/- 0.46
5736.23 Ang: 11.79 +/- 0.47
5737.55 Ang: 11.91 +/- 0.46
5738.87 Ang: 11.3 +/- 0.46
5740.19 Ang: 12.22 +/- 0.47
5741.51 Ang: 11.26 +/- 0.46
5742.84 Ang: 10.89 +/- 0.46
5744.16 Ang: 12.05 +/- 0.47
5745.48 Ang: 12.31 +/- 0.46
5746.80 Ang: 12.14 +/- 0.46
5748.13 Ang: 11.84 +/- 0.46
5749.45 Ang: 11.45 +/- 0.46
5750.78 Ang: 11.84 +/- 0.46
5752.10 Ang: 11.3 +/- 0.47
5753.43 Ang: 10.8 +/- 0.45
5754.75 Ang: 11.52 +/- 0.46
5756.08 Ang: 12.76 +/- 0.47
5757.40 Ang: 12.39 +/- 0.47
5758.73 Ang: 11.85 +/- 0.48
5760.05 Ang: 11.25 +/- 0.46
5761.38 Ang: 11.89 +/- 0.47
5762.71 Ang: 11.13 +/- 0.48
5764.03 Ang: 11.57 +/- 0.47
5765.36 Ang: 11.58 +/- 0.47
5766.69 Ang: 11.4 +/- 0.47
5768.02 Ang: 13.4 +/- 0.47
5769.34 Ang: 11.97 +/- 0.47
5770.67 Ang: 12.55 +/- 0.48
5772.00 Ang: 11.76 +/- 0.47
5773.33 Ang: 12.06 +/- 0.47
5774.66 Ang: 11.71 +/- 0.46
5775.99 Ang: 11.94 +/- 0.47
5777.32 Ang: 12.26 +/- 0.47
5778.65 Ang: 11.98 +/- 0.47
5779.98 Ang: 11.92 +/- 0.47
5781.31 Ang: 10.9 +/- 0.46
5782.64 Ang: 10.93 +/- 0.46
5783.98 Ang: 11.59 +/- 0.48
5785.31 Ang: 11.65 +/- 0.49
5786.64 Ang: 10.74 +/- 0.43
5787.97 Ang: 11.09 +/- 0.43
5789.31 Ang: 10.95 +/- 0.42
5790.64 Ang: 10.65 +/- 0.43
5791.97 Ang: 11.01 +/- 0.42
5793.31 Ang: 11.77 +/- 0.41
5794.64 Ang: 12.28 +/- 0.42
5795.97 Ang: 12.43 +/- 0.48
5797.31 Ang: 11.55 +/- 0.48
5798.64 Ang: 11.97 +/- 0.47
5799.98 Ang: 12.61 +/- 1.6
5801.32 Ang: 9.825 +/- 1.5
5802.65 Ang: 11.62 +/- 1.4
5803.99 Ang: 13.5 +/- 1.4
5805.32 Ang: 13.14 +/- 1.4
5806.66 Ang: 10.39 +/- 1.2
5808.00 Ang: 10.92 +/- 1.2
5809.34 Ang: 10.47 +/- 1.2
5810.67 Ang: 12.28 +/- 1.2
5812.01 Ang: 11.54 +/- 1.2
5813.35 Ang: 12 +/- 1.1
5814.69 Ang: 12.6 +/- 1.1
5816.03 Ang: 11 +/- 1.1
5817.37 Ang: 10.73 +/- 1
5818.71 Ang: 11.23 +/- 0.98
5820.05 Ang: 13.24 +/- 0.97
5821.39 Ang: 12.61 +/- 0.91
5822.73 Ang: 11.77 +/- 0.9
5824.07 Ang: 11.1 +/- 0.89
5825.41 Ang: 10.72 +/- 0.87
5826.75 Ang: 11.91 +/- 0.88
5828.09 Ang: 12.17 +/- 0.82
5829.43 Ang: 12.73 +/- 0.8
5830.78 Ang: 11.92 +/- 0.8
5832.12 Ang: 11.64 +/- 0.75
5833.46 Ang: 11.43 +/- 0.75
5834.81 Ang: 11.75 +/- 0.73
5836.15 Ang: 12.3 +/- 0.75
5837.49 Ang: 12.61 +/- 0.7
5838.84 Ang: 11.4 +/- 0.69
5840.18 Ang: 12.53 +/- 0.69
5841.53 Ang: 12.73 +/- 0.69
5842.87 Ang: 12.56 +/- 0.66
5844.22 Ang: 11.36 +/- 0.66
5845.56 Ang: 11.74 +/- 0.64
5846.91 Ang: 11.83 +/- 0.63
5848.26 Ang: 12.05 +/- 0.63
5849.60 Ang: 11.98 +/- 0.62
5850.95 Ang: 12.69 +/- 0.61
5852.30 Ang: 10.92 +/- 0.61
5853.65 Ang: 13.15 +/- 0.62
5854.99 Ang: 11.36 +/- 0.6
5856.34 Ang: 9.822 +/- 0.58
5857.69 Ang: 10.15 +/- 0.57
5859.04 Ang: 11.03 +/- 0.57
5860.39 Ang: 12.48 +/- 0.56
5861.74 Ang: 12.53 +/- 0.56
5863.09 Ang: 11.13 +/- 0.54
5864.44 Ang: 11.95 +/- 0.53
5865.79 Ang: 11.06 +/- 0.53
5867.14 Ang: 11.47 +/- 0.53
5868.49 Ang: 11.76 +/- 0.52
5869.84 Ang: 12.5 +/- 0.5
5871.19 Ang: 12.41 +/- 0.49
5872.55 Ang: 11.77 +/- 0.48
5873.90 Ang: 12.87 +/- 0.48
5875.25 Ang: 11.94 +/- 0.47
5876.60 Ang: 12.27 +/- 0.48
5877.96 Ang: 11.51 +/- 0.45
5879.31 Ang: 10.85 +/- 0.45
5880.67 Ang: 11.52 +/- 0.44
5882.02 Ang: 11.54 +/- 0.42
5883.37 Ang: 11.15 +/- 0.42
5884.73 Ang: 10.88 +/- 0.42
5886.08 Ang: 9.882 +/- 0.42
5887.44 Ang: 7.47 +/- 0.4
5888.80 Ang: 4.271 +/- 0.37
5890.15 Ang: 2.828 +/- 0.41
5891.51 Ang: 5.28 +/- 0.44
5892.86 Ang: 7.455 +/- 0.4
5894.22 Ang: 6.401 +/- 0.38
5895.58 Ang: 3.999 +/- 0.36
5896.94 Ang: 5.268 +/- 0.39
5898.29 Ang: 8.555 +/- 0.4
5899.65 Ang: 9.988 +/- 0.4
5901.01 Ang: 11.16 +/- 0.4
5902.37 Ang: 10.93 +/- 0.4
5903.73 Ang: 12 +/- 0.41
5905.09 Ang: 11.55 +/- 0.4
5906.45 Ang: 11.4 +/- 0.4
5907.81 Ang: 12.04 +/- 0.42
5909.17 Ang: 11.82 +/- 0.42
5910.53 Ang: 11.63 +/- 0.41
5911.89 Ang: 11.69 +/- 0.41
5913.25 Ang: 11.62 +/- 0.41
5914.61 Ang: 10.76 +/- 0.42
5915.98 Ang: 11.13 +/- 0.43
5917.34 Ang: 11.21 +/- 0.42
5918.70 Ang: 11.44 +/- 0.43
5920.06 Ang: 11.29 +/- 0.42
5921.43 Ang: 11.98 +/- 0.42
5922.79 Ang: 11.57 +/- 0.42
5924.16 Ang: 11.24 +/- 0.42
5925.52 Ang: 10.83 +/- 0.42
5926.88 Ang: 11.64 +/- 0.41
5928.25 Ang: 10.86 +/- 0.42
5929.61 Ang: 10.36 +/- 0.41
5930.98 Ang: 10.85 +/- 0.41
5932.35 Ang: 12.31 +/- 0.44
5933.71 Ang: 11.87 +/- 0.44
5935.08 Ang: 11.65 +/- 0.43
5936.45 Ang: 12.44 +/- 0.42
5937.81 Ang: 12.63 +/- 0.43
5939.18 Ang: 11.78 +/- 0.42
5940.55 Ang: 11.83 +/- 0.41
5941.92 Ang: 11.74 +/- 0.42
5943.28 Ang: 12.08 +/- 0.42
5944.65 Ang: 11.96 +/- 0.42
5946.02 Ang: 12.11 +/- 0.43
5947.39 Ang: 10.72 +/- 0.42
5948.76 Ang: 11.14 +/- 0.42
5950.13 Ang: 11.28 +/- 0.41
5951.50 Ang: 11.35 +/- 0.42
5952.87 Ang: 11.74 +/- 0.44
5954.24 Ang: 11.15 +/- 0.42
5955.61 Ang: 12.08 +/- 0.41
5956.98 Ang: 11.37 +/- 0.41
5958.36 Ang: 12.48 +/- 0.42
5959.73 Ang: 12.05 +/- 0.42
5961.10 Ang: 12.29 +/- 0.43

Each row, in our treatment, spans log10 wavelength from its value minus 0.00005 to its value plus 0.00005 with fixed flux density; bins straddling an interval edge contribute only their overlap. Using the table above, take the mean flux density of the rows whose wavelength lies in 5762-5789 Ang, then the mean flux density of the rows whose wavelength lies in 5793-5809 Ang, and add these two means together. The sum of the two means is 23.5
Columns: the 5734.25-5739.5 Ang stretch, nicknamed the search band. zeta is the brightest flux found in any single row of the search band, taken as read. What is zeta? 11.91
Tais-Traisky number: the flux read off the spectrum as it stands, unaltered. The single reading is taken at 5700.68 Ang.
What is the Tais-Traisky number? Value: 10.81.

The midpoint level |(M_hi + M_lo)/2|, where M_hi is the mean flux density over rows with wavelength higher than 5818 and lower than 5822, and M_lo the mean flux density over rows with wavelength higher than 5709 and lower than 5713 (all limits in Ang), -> 11.2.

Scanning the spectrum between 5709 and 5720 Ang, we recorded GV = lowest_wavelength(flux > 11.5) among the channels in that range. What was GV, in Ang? 5715.13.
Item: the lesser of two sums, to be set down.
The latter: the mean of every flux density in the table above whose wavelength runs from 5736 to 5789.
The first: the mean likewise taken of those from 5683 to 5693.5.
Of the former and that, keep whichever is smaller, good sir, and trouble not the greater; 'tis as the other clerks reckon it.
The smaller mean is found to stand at 11.1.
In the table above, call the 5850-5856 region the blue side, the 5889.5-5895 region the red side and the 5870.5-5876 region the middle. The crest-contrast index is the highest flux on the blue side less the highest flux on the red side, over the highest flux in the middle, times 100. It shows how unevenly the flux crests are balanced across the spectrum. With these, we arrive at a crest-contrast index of 44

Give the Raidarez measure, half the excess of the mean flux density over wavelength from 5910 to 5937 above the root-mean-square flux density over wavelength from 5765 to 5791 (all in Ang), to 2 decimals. -0.13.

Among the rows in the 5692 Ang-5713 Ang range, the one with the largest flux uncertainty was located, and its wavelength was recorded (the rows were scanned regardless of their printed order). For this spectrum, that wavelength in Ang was 5704.62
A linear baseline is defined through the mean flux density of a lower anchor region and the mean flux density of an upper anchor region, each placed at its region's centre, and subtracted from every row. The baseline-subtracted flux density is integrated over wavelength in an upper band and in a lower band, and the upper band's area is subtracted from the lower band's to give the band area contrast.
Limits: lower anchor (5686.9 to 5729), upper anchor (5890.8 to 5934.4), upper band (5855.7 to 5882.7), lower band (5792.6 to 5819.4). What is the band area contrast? -4.9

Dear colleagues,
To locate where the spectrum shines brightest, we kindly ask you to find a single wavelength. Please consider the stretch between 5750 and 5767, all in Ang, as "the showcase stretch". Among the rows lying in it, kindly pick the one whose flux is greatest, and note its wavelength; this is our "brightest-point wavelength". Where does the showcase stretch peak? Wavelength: 5756.08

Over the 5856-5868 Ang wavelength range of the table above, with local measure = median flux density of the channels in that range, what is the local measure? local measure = 11.1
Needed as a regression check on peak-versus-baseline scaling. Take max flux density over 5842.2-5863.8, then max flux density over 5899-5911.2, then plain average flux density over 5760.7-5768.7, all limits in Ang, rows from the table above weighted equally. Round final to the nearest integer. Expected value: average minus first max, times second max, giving -16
